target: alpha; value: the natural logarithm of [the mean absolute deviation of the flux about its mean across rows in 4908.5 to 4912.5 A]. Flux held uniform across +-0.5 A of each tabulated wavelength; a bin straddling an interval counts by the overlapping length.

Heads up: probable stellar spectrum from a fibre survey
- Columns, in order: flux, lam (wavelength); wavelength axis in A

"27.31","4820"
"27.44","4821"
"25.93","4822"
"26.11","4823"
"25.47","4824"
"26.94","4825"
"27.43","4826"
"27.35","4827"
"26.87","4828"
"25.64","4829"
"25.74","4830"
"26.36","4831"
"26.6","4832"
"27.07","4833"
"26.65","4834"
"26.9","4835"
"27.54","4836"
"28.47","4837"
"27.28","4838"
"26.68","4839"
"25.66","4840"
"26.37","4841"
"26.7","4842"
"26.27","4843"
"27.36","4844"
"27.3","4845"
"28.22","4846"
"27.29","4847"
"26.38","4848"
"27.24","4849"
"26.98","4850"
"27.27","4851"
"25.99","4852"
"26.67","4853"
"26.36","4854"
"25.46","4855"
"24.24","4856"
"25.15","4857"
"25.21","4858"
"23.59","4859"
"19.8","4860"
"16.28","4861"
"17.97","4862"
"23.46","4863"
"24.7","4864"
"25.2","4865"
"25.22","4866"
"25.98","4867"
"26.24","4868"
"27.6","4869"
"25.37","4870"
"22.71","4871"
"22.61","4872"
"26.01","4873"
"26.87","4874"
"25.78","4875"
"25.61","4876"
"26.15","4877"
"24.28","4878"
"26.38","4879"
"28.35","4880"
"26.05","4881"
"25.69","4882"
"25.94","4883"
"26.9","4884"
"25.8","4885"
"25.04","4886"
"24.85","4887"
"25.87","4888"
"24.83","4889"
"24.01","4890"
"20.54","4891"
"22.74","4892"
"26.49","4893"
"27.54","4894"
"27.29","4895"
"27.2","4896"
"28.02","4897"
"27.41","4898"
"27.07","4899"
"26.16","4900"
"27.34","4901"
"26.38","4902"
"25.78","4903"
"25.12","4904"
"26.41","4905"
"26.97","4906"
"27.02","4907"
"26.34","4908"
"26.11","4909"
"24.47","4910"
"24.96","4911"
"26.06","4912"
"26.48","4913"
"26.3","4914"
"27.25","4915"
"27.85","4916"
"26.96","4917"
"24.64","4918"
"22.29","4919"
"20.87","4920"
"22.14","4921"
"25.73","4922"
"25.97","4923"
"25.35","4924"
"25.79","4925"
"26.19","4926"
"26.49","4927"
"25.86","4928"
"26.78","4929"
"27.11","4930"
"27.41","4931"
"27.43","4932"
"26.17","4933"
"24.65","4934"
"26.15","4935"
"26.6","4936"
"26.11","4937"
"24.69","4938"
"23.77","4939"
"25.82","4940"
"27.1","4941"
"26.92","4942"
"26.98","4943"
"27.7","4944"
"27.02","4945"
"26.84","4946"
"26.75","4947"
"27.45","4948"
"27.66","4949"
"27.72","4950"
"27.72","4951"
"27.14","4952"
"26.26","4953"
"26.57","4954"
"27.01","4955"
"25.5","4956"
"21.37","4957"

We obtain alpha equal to -0.38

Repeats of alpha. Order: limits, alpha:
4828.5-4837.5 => -0.45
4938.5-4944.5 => 0.06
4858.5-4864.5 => 1.08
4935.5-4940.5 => -0.07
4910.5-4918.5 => -0.20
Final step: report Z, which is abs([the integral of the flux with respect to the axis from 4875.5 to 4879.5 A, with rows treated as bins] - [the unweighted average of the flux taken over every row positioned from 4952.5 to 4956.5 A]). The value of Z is 76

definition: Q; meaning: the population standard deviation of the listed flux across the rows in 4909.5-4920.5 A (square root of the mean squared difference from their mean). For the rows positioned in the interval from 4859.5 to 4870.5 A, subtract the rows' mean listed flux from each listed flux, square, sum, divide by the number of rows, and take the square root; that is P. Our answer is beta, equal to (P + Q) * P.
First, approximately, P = 3.5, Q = 2.04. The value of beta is 20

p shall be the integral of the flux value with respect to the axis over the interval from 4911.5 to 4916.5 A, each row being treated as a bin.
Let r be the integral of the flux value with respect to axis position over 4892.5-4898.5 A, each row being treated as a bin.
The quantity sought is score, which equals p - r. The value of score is -30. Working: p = 134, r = 164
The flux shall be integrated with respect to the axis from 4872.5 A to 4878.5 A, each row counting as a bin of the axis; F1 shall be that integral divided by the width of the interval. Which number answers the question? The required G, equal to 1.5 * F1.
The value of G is 38.7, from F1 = 25.8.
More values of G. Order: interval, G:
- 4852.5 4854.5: 39.8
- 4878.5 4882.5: 39.9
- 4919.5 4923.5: 35.5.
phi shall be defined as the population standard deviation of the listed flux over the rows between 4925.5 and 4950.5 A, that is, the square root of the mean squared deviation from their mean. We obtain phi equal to 1.0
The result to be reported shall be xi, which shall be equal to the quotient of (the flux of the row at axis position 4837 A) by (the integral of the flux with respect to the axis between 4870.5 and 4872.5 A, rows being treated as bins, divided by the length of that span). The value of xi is 1.256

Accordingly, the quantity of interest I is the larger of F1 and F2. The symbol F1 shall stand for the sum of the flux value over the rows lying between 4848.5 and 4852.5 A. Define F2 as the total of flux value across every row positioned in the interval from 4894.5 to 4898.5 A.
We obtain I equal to 110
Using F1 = 107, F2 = 110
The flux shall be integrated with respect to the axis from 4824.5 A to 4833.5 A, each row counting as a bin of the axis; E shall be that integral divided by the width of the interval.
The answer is 26.7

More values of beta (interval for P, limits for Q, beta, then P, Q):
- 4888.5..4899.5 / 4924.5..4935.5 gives 7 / 2.3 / 0.78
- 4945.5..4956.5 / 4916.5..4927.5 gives 2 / 0.7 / 1.95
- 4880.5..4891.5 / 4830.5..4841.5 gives 4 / 1.6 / 0.70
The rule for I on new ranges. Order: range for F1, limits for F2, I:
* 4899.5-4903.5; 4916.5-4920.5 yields 106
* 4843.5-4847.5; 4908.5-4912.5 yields 110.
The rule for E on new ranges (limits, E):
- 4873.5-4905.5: 25.9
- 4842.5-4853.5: 27.0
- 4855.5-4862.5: 21.7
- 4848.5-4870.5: 24.6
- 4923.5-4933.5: 26.5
